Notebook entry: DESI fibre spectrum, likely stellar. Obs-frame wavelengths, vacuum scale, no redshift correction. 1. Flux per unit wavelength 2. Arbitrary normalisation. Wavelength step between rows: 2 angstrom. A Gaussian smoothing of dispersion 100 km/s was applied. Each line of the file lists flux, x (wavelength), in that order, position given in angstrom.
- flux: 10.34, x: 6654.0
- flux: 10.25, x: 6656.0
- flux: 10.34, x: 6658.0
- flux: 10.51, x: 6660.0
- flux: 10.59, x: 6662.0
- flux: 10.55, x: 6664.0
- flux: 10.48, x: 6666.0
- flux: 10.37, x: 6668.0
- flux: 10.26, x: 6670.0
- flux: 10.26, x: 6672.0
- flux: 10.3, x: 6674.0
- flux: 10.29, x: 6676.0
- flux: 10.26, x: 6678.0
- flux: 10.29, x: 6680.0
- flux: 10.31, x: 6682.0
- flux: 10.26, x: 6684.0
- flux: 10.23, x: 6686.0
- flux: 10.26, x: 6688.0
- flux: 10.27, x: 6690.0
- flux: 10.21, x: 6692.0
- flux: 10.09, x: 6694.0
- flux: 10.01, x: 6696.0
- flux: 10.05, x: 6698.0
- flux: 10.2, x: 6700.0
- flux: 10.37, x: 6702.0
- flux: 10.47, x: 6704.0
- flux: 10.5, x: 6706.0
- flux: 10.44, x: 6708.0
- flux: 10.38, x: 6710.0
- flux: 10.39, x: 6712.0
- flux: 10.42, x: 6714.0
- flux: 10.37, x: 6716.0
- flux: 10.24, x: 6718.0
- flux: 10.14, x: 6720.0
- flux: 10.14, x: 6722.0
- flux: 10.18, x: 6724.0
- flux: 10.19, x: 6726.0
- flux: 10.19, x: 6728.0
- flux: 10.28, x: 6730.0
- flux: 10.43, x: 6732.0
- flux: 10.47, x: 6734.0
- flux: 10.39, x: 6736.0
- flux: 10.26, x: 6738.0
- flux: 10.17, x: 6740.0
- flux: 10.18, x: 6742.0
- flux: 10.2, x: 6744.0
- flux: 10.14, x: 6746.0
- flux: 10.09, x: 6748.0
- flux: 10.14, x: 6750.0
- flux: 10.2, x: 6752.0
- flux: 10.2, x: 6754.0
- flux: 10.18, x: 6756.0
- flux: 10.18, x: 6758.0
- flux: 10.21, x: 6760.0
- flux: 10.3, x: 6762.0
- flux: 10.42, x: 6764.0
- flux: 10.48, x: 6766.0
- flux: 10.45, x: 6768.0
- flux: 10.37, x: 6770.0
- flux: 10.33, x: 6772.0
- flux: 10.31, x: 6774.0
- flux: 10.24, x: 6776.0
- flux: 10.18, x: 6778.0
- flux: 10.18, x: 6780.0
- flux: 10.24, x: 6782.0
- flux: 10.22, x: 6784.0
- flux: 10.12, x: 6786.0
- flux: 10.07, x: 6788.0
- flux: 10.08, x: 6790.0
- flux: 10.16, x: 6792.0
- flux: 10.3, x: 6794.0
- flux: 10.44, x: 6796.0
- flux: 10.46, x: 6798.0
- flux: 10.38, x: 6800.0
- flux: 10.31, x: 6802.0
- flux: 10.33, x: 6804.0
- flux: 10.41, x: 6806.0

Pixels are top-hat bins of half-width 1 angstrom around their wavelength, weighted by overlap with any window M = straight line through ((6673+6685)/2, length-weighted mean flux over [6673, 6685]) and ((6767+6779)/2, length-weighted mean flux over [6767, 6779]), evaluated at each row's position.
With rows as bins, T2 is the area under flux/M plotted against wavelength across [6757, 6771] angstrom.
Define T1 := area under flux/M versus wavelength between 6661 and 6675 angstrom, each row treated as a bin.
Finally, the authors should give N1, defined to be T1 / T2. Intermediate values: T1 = 14.2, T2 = 14.0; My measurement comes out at 1.01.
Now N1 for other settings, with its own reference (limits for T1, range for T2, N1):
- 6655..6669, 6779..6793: 1.03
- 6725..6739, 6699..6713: 0.99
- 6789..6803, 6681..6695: 1.00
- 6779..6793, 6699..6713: 0.97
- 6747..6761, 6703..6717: 0.97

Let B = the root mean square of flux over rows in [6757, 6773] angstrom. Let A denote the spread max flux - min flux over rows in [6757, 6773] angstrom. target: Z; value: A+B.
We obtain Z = 10.6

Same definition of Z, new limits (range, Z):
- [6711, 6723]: 10.6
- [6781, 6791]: 10.3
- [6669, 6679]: 10.3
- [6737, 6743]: 10.3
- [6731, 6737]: 10.5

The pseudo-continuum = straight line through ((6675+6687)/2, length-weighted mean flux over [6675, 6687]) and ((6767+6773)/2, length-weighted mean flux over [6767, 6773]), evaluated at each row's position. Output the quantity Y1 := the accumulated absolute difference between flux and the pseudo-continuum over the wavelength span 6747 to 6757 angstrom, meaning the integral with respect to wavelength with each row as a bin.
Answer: 2.0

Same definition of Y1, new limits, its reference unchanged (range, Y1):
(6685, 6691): 0.2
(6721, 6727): 0.9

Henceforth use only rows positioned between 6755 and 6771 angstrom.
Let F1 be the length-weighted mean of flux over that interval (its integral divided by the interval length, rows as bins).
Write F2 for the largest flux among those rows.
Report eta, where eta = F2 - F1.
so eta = 0.16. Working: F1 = 10.32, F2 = 10.48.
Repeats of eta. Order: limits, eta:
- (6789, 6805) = 0.15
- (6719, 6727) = 0.03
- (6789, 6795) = 0.12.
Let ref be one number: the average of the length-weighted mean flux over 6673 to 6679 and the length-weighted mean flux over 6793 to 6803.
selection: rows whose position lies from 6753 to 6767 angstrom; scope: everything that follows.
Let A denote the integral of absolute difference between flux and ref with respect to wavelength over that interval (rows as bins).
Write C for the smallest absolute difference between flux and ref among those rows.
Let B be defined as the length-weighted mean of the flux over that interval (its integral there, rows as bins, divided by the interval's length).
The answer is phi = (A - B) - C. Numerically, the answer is -8.7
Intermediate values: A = 1.64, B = 10.3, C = 0.031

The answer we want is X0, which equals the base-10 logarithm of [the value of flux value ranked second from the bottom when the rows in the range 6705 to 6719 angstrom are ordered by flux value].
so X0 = 1.02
